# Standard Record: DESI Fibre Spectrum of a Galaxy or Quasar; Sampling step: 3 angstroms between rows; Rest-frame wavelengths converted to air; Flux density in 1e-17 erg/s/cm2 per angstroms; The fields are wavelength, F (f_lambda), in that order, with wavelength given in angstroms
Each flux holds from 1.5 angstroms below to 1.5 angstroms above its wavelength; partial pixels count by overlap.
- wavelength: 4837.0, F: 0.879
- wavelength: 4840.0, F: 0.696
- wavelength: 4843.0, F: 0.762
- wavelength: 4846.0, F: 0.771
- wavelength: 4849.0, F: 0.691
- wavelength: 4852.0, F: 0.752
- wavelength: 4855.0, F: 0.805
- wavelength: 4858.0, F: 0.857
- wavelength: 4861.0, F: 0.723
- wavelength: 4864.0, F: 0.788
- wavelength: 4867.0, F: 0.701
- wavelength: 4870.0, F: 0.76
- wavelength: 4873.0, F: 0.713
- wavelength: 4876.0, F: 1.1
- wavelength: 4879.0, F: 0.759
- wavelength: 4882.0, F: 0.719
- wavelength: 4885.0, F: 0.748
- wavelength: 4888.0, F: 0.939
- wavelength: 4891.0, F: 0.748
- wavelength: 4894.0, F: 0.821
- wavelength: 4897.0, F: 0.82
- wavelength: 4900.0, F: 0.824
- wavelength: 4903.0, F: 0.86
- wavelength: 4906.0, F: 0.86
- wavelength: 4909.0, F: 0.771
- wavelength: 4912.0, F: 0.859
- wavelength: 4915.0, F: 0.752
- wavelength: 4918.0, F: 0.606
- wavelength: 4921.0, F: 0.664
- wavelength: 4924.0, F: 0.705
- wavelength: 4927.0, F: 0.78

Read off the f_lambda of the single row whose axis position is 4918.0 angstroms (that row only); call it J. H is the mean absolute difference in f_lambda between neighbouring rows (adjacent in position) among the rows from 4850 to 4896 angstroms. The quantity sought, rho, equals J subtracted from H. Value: -0.48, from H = 0.125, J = 0.606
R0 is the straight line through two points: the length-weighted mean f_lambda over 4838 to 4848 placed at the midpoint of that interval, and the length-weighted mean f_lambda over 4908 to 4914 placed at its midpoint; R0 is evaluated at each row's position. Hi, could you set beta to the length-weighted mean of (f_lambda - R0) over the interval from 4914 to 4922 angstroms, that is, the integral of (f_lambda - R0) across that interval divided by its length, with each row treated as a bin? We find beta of -0.150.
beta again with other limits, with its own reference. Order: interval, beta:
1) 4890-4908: 0.021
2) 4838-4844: -0.007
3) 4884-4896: 0.024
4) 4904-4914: 0.016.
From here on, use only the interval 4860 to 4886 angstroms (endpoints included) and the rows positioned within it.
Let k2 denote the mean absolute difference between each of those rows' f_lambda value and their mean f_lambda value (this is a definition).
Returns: 0.073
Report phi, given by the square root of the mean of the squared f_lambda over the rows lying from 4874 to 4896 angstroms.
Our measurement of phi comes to 0.84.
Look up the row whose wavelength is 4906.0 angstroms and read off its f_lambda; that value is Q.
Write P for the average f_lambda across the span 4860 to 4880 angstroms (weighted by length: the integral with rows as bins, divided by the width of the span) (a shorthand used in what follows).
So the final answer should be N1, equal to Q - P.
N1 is 0.07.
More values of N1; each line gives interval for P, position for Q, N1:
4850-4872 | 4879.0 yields -0.01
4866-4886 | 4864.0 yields 0.00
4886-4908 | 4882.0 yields -0.12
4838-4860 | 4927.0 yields 0.02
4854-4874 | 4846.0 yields 0.01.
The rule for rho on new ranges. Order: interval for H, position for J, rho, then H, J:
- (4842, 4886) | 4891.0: -0.64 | 0.103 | 0.748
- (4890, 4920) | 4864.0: -0.73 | 0.060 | 0.788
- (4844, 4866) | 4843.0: -0.69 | 0.074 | 0.762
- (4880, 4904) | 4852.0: -0.68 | 0.075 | 0.752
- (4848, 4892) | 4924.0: -0.58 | 0.124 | 0.705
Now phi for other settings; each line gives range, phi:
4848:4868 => 0.76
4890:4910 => 0.82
